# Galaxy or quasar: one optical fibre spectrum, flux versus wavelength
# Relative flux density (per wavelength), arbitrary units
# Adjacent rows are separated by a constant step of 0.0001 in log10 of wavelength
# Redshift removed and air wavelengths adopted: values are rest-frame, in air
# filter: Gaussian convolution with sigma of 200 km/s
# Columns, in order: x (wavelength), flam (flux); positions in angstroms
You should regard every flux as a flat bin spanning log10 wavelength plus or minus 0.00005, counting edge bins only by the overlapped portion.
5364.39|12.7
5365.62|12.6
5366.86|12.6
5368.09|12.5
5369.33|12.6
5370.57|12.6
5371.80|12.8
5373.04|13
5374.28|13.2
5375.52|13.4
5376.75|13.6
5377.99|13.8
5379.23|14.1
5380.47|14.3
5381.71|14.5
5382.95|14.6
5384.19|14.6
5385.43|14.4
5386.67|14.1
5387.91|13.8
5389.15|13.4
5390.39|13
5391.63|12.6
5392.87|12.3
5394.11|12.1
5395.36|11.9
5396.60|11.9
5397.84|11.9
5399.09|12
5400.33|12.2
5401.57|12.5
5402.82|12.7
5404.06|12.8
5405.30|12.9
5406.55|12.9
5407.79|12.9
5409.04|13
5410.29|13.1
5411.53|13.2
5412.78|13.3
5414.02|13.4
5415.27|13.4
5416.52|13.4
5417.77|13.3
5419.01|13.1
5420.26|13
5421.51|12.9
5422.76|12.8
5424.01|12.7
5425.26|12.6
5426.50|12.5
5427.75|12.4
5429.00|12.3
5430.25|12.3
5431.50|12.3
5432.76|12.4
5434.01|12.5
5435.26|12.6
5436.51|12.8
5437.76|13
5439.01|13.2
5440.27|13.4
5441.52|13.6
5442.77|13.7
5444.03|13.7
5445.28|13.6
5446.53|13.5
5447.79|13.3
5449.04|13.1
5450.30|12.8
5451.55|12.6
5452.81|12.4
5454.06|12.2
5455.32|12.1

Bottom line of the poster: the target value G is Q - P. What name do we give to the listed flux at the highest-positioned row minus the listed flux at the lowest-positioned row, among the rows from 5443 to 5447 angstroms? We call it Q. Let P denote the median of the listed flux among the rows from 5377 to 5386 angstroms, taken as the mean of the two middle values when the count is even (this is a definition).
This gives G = -14.6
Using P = 14.4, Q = -0.2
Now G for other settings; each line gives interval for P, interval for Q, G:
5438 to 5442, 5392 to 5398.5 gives -13.8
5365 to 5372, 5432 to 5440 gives -11.8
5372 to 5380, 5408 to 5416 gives -13.1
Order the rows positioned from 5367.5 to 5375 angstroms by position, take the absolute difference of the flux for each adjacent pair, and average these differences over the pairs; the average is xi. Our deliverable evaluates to 0.14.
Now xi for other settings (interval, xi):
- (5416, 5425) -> 0.12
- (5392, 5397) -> 0.13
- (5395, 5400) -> 0.03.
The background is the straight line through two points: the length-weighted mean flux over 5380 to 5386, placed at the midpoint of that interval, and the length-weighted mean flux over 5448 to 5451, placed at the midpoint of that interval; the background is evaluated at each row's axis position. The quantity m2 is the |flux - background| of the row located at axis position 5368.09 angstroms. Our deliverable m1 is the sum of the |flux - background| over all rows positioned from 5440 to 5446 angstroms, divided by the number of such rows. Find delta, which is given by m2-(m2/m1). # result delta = -2.9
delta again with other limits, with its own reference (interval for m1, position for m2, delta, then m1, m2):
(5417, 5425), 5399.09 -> -1.0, 0.7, 2.1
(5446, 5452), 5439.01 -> -0.1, 0.3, 0.0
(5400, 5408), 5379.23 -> 0.1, 1.3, 0.5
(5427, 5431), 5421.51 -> 0.1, 1.1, 0.7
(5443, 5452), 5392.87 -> -3.8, 0.3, 2.0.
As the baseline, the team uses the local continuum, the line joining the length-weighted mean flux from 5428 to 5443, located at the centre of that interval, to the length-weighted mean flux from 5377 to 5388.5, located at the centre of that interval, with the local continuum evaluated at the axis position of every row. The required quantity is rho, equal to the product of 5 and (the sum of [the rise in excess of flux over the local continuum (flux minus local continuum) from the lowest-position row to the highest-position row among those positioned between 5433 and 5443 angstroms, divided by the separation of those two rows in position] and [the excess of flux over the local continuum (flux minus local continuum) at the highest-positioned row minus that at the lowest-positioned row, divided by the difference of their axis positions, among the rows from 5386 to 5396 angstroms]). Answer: -0.3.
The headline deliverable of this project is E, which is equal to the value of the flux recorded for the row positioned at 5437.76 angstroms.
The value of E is 13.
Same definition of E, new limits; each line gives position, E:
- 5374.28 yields 13.2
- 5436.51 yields 12.8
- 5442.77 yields 13.7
